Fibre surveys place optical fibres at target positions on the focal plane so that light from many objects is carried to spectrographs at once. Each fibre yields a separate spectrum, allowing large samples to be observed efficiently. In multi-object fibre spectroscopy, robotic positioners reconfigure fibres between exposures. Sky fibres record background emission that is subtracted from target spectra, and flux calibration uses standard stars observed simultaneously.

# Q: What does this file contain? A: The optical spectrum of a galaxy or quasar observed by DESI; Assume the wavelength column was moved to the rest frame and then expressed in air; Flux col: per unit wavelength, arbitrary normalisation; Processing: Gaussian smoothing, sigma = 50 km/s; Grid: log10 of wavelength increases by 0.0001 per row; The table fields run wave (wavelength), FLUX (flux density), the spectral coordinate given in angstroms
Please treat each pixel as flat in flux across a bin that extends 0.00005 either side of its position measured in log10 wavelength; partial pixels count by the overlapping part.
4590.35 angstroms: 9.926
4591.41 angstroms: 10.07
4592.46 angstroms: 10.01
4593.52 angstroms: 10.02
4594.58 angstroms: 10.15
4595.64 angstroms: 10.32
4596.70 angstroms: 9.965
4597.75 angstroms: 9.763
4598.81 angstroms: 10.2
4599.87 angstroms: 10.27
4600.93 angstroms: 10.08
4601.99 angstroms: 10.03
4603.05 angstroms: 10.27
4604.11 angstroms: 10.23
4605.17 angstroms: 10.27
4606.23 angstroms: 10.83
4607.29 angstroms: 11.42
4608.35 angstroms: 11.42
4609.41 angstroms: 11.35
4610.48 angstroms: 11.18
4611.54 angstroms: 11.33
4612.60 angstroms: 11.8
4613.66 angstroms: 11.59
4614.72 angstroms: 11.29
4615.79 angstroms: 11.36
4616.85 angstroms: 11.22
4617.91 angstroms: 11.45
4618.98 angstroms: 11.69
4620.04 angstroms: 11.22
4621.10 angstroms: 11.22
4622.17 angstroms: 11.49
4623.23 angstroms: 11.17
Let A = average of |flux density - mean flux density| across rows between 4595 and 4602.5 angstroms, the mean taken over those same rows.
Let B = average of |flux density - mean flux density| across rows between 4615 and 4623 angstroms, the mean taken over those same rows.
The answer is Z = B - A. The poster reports -0.01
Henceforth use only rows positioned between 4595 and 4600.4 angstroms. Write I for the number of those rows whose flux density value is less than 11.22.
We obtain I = 5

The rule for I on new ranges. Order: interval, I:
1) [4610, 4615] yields 1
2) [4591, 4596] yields 5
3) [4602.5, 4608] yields 4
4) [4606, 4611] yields 2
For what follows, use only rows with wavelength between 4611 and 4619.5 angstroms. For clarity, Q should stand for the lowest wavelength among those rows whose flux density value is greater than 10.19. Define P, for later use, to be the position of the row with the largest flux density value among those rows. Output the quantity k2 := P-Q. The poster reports 1.1 angstroms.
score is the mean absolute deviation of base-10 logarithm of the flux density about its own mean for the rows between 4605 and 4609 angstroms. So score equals 0.017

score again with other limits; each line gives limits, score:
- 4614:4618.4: 0.003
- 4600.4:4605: 0.004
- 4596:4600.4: 0.008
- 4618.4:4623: 0.007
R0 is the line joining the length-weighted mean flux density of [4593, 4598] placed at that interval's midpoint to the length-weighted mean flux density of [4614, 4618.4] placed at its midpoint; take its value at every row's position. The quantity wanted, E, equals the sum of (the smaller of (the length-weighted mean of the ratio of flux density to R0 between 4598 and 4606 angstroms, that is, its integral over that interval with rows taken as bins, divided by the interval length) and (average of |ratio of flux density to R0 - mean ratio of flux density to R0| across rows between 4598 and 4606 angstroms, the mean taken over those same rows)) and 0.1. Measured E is 0.111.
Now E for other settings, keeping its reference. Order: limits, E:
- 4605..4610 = 0.130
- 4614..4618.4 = 0.106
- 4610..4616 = 0.116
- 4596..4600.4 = 0.112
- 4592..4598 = 0.120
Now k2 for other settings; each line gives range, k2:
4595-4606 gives 0.0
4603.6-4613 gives 8.5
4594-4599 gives 0.0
